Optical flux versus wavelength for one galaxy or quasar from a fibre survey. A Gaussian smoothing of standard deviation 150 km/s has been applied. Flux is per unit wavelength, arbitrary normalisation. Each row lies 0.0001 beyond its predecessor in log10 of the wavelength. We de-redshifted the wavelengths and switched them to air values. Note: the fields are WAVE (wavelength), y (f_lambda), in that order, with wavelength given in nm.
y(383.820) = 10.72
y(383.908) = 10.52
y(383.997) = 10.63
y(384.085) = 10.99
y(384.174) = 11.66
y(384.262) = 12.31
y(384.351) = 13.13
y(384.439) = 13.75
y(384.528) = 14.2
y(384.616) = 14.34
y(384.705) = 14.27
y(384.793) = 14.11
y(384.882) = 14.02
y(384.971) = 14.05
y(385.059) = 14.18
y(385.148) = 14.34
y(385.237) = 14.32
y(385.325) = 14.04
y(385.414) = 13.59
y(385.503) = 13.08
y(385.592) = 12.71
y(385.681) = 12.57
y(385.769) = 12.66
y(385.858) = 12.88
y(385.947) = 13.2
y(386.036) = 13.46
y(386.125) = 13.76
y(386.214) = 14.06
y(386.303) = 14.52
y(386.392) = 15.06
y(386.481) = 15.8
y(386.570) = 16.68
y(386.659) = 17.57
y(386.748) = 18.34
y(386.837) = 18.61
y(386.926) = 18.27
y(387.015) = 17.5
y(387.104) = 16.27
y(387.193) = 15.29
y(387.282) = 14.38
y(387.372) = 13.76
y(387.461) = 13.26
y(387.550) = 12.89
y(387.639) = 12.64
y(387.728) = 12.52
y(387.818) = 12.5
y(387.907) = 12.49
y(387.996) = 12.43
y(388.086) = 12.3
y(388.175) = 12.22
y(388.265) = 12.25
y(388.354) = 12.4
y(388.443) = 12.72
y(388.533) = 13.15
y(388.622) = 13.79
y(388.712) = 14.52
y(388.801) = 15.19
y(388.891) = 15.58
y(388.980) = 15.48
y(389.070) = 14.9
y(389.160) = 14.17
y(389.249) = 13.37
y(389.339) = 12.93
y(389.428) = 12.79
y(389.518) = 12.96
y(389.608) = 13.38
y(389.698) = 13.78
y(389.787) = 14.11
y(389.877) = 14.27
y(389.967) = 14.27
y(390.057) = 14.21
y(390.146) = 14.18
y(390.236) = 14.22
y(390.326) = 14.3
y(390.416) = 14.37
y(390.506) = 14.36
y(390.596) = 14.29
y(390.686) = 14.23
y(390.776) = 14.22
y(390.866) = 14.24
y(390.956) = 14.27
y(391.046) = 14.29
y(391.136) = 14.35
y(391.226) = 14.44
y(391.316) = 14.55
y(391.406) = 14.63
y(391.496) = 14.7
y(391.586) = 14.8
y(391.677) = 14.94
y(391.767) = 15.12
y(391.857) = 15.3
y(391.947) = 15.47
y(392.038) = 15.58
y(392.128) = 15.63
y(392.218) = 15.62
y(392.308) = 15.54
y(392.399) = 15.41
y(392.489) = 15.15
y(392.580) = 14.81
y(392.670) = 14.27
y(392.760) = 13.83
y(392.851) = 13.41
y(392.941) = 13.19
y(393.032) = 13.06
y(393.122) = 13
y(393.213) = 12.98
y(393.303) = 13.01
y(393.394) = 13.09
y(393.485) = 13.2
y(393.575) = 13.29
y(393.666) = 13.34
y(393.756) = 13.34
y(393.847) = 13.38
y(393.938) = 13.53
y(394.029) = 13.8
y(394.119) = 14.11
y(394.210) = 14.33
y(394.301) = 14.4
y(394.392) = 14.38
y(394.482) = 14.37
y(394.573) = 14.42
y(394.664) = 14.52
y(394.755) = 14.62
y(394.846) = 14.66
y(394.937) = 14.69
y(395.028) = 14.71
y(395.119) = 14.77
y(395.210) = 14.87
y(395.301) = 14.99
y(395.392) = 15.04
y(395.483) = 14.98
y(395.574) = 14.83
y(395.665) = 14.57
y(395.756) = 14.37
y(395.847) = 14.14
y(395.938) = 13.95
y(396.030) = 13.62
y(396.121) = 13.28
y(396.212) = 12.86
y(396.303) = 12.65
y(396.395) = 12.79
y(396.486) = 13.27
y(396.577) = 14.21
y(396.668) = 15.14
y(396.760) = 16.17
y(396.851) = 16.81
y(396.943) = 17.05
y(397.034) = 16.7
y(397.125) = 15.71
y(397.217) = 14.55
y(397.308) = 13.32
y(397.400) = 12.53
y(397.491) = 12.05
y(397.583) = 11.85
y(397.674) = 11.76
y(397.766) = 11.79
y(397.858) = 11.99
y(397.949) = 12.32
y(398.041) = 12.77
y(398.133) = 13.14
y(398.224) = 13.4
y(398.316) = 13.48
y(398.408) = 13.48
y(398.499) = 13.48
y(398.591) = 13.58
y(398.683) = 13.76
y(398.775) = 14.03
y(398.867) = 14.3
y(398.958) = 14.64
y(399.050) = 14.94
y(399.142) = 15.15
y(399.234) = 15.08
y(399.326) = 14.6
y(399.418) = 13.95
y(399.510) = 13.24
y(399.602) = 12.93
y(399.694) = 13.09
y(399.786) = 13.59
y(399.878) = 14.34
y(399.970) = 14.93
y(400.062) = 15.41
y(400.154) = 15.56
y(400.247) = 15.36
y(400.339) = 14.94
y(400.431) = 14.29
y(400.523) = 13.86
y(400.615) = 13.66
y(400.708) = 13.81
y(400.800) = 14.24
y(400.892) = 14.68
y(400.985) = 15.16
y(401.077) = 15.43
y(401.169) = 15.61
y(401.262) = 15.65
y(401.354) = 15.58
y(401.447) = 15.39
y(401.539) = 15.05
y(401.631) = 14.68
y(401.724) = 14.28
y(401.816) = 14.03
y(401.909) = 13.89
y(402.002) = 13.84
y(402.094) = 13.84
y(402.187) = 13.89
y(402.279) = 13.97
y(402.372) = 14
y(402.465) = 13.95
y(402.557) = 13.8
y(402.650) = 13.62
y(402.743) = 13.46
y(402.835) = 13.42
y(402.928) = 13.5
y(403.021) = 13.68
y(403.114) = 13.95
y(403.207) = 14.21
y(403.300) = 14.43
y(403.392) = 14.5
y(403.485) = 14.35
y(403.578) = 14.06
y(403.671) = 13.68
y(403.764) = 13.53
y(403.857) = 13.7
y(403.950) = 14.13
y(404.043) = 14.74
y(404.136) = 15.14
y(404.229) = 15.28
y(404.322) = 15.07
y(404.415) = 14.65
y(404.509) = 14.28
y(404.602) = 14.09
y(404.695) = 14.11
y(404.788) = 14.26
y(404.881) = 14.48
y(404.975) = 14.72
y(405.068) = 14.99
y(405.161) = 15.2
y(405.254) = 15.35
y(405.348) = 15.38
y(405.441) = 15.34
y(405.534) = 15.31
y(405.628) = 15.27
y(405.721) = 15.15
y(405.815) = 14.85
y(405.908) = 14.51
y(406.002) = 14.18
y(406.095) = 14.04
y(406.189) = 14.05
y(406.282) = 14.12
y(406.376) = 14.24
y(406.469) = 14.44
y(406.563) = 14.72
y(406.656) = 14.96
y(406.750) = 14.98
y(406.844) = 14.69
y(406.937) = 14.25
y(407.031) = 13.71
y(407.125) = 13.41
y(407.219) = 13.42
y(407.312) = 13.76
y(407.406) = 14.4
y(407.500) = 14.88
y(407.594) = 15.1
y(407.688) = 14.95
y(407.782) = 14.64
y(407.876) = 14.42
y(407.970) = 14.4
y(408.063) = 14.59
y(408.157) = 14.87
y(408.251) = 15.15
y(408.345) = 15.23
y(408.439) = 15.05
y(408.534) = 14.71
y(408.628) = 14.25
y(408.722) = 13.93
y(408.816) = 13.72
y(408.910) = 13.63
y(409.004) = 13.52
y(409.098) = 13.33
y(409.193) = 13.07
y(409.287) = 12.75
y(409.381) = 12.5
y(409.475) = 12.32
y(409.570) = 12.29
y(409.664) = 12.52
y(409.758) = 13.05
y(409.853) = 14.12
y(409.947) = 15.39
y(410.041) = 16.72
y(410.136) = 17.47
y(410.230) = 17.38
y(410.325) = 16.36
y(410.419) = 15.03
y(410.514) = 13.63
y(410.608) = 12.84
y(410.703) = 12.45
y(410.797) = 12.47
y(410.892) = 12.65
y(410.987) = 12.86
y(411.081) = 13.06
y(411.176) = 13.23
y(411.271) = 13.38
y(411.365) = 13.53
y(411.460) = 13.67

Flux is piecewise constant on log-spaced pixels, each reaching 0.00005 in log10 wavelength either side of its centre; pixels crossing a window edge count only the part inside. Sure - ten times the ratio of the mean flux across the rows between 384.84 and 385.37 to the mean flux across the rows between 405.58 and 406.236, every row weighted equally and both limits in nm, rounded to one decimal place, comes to 9.7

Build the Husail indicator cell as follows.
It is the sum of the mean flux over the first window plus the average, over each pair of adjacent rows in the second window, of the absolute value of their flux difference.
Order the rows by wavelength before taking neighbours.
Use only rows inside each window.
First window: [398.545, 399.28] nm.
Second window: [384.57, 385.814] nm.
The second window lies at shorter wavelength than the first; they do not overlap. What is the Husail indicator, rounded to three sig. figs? 14.6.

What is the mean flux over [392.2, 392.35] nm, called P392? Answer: 15.6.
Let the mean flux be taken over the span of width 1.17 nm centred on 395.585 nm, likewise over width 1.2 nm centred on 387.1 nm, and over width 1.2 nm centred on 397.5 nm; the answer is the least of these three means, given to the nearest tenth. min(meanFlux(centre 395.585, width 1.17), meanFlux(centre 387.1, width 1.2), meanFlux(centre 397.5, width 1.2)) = 13.4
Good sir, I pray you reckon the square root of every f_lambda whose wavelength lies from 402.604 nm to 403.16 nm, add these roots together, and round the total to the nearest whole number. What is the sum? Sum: 22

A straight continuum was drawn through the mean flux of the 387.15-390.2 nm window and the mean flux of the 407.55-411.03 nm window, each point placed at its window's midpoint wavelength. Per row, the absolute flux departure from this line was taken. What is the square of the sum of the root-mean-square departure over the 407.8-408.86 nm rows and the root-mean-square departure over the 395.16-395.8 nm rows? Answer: 3.0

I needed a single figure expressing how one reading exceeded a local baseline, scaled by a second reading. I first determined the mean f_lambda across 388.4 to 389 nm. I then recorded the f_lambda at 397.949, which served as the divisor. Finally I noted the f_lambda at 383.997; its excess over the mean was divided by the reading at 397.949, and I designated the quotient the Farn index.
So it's -0.30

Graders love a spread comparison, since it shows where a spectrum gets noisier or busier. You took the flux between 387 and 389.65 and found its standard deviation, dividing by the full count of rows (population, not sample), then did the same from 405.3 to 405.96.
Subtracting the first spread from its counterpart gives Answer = -1.1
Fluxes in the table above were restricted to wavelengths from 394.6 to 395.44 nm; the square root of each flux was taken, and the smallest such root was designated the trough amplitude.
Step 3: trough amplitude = 3.81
